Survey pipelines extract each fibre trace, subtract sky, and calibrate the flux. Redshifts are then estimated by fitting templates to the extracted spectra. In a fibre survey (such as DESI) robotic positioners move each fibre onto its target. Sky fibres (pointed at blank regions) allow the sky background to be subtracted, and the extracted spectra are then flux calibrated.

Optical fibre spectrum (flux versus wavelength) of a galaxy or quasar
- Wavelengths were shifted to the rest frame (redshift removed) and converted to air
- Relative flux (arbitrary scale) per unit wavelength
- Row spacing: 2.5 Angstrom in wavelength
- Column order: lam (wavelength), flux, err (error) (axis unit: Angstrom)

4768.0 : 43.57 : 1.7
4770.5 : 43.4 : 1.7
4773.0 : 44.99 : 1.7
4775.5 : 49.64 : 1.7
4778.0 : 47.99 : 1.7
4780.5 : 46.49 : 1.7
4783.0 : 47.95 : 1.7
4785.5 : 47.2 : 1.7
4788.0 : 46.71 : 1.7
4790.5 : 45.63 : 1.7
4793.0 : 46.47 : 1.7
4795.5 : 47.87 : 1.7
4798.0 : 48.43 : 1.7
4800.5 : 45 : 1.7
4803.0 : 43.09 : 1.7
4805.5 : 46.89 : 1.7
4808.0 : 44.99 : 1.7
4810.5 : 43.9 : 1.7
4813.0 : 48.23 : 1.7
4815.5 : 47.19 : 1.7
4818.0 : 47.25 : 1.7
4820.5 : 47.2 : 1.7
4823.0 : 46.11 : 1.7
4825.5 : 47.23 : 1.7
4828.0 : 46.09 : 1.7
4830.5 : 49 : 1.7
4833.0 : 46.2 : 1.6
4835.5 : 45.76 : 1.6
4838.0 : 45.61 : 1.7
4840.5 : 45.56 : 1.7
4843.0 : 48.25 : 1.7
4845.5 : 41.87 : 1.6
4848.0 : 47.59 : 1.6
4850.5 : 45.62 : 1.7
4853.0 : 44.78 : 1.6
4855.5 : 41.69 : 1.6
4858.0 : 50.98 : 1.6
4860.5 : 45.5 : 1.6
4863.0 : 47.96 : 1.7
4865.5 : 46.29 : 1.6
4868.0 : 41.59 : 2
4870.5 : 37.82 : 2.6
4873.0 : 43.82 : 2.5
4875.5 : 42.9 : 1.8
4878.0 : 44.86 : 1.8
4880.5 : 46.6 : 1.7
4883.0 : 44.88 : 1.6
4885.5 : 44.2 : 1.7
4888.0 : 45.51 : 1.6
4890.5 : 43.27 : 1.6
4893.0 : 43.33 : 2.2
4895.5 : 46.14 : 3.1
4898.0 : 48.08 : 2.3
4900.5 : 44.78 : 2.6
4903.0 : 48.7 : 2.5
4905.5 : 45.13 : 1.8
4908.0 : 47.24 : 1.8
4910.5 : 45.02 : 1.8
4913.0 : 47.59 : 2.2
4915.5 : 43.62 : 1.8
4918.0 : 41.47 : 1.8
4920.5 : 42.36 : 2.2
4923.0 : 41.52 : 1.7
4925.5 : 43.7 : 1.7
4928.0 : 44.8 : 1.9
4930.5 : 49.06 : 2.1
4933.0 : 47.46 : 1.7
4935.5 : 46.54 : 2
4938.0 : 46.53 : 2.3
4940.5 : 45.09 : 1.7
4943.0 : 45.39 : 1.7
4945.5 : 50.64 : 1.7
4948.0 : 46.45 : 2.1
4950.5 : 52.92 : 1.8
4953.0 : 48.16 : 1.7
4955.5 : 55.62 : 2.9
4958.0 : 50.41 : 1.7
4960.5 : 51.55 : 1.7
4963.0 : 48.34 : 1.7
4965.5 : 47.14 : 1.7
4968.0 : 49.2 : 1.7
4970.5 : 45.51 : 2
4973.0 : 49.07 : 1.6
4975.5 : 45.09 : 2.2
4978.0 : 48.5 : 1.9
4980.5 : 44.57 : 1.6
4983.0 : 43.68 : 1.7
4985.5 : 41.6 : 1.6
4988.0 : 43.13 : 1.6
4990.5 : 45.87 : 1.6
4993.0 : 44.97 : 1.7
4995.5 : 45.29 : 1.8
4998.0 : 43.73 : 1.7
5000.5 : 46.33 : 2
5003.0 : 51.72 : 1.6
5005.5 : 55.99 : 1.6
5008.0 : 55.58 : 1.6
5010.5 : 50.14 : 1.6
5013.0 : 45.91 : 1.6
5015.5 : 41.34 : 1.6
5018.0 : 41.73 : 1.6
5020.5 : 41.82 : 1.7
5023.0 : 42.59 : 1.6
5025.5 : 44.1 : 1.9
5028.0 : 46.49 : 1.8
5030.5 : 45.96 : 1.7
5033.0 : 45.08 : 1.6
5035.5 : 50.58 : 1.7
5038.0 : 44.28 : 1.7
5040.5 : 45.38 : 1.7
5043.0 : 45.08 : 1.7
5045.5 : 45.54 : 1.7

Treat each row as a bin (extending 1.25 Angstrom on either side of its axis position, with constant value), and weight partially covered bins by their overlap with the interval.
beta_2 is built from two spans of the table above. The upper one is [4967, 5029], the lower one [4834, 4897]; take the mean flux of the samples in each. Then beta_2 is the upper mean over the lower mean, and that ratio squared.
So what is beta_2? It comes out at 1.06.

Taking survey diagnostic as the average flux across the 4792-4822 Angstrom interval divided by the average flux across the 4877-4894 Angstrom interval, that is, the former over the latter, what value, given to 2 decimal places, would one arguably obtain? 1.04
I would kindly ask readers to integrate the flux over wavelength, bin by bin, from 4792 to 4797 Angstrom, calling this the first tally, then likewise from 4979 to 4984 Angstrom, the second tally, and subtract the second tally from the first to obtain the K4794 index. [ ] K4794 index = 15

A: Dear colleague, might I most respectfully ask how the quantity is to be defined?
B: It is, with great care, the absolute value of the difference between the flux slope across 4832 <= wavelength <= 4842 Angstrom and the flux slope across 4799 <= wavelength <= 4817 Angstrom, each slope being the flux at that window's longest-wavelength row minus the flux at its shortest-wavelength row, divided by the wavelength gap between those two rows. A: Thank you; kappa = 0.23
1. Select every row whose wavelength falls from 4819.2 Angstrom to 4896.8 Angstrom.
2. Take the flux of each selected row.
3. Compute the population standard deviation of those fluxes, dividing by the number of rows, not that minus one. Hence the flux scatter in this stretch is 2.5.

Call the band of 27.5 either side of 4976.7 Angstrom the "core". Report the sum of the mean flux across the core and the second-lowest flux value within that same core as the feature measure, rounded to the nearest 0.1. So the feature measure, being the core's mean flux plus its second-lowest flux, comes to 90.5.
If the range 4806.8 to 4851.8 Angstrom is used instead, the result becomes 90.2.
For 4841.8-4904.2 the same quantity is 86.7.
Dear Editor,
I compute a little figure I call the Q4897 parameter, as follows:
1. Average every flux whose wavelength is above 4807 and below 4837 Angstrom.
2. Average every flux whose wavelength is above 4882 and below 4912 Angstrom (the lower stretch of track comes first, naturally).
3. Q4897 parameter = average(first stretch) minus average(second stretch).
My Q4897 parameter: 1.1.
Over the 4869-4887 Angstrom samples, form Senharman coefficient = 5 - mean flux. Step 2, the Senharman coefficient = -38.6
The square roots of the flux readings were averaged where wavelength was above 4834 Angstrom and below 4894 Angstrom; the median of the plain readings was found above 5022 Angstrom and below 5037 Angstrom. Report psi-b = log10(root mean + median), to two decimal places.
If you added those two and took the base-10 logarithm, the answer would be 1.72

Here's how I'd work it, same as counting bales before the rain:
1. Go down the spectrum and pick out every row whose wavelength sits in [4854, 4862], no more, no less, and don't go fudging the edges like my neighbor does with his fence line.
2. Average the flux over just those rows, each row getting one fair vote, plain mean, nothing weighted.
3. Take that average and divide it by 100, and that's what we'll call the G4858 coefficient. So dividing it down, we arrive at 0.461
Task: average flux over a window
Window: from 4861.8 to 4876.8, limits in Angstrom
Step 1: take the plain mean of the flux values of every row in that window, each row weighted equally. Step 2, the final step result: 43.4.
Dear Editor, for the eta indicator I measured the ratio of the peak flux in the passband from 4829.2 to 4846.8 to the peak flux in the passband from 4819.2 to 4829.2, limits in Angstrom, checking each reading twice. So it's 1.04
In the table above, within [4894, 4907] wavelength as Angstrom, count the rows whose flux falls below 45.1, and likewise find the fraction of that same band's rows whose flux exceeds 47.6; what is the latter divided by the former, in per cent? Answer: 40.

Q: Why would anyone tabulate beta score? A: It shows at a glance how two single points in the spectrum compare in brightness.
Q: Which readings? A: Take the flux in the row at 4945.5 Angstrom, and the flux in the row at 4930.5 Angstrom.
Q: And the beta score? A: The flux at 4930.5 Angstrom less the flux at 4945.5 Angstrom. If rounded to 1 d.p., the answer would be -1.6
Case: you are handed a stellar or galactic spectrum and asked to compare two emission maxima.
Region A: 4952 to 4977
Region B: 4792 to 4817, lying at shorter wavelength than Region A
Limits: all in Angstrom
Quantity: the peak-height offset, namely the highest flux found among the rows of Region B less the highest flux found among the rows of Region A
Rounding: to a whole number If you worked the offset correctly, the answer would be -7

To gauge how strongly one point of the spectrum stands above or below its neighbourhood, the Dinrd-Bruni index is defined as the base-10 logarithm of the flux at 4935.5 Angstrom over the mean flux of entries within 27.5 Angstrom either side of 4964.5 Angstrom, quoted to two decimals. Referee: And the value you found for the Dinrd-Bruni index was -0.01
